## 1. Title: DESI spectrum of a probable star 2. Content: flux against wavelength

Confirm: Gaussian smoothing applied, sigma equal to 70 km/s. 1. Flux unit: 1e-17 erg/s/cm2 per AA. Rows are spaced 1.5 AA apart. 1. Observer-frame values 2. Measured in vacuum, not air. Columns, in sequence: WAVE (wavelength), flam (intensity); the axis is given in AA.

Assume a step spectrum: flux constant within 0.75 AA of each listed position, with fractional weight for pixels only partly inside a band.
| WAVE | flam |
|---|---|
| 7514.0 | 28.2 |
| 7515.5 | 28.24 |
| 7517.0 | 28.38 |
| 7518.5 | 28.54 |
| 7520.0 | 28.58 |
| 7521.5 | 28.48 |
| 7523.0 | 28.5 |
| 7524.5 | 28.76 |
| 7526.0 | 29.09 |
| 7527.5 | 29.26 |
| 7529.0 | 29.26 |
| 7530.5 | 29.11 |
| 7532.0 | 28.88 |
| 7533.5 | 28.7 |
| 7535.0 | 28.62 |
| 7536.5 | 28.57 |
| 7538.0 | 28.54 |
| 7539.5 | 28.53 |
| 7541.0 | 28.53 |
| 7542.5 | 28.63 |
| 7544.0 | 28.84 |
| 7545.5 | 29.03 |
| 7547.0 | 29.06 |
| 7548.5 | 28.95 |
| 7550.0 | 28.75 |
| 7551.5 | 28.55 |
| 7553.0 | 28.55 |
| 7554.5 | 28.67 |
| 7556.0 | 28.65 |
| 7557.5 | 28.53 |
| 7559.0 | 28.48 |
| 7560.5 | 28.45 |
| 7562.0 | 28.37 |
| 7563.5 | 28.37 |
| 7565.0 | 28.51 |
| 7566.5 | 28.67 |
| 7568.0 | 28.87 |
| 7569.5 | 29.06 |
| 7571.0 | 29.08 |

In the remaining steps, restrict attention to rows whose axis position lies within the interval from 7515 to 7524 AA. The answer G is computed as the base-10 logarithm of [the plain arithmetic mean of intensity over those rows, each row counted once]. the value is 1.454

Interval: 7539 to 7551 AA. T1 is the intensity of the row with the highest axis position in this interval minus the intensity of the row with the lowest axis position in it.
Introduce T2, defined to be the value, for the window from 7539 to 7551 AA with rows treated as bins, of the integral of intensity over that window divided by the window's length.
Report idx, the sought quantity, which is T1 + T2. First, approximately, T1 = 0.22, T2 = 28.8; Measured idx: 29.0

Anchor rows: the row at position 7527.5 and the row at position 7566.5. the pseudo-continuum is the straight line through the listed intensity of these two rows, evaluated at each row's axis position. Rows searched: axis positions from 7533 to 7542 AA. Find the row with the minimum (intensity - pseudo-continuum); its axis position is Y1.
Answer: 7538.0 AA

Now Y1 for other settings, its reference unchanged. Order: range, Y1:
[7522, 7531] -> 7523.0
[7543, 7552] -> 7551.5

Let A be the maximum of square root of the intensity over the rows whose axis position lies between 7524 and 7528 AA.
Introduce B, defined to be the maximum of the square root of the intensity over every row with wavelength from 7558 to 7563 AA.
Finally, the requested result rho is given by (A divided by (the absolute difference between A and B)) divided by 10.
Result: 7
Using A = 5.41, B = 5.34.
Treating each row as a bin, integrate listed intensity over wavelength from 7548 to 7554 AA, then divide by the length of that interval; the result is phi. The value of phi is 28.69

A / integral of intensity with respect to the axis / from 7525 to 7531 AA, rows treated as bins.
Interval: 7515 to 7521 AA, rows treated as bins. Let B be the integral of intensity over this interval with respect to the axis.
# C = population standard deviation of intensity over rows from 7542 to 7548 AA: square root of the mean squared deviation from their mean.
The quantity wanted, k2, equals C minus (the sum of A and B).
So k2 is -345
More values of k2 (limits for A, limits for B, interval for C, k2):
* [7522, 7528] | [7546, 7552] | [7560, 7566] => -346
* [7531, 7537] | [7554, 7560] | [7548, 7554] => -344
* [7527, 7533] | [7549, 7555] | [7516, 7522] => -346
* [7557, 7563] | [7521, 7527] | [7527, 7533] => -343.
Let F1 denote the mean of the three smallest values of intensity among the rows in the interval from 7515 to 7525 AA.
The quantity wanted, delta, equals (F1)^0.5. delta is 5.33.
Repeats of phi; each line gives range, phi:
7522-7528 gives 28.87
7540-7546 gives 28.74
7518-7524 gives 28.53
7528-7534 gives 29.01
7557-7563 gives 28.45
